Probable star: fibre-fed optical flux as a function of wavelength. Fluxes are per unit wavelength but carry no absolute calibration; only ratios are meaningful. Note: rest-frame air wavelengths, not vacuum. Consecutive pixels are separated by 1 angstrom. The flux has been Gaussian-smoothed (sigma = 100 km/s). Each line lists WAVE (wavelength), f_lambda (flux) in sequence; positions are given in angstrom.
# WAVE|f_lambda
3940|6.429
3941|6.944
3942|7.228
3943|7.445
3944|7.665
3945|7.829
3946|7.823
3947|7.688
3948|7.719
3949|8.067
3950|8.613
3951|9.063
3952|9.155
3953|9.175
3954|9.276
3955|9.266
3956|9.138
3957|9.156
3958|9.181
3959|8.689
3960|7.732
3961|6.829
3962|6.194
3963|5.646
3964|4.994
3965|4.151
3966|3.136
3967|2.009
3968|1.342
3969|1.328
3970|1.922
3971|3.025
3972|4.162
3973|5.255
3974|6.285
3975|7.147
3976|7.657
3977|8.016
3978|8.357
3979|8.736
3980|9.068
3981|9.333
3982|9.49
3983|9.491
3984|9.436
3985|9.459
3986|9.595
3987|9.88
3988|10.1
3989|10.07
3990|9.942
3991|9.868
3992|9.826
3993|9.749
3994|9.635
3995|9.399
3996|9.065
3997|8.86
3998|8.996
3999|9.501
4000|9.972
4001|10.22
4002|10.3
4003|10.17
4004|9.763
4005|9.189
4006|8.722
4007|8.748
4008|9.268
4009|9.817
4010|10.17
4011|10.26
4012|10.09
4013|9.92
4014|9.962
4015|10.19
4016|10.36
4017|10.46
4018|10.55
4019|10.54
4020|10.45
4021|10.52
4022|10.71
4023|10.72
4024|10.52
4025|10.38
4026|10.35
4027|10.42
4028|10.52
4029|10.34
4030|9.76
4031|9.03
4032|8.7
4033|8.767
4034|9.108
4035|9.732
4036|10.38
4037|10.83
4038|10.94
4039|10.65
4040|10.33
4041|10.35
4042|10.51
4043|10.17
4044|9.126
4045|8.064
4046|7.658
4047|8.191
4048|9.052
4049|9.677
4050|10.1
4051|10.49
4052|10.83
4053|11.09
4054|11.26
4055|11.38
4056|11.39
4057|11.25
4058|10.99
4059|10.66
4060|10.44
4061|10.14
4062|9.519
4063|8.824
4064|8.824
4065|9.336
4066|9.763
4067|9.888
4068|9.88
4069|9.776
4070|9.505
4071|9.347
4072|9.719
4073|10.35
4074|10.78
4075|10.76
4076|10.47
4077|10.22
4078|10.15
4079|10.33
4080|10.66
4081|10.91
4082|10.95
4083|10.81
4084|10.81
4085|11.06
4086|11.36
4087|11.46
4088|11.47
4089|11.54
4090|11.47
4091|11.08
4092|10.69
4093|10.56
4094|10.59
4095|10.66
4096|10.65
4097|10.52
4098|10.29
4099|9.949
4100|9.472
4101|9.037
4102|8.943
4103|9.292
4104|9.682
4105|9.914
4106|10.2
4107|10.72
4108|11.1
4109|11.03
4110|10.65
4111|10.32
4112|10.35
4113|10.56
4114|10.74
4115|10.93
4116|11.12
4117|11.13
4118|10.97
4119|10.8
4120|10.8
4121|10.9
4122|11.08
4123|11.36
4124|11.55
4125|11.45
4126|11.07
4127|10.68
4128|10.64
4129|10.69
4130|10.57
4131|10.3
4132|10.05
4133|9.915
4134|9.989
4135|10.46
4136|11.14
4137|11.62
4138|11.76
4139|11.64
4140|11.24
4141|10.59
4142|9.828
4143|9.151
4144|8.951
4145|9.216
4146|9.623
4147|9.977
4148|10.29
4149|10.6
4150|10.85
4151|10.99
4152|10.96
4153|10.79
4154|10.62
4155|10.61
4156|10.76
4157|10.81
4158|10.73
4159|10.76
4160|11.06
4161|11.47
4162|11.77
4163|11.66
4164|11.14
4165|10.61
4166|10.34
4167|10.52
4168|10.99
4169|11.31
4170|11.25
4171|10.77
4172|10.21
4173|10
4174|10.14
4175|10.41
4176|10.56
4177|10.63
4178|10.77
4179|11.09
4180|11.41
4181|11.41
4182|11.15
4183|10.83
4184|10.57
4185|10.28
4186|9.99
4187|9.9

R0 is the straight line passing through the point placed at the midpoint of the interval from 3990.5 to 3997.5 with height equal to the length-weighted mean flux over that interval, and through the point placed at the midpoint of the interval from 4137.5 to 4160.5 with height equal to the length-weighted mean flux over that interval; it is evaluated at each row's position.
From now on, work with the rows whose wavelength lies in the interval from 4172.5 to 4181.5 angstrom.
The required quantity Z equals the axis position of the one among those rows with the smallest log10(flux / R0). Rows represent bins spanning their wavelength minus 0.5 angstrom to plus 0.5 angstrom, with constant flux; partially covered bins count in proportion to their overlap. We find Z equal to 4173 angstrom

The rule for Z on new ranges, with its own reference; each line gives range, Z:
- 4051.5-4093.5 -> 4064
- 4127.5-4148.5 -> 4144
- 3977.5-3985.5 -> 3978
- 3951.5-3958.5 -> 3956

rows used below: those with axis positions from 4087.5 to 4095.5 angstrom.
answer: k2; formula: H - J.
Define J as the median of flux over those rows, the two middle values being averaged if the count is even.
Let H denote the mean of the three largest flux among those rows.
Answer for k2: 0.6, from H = 11.5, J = 10.9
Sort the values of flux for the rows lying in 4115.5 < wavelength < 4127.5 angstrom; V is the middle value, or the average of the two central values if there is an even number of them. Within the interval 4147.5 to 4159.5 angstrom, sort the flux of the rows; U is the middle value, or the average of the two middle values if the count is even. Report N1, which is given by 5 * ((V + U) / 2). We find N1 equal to 54.6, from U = 10.8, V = 11.1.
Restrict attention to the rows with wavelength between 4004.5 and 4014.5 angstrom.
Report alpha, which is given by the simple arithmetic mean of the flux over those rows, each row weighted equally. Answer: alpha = 9.6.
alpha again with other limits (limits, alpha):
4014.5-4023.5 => 10.5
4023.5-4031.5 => 10.2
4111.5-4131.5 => 10.9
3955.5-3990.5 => 7.0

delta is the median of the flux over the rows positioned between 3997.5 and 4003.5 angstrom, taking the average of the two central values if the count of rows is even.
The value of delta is 10.1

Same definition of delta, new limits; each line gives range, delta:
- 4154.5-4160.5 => 10.8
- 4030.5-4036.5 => 9.1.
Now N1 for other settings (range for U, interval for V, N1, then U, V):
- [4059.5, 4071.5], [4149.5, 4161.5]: 51.1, 9.6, 10.8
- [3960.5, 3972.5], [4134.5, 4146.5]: 35.4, 3.6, 10.5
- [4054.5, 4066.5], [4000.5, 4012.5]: 50.6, 10.3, 10.0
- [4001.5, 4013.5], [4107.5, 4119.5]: 51.8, 9.9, 10.9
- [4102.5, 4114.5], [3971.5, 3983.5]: 46.6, 10.5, 8.2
